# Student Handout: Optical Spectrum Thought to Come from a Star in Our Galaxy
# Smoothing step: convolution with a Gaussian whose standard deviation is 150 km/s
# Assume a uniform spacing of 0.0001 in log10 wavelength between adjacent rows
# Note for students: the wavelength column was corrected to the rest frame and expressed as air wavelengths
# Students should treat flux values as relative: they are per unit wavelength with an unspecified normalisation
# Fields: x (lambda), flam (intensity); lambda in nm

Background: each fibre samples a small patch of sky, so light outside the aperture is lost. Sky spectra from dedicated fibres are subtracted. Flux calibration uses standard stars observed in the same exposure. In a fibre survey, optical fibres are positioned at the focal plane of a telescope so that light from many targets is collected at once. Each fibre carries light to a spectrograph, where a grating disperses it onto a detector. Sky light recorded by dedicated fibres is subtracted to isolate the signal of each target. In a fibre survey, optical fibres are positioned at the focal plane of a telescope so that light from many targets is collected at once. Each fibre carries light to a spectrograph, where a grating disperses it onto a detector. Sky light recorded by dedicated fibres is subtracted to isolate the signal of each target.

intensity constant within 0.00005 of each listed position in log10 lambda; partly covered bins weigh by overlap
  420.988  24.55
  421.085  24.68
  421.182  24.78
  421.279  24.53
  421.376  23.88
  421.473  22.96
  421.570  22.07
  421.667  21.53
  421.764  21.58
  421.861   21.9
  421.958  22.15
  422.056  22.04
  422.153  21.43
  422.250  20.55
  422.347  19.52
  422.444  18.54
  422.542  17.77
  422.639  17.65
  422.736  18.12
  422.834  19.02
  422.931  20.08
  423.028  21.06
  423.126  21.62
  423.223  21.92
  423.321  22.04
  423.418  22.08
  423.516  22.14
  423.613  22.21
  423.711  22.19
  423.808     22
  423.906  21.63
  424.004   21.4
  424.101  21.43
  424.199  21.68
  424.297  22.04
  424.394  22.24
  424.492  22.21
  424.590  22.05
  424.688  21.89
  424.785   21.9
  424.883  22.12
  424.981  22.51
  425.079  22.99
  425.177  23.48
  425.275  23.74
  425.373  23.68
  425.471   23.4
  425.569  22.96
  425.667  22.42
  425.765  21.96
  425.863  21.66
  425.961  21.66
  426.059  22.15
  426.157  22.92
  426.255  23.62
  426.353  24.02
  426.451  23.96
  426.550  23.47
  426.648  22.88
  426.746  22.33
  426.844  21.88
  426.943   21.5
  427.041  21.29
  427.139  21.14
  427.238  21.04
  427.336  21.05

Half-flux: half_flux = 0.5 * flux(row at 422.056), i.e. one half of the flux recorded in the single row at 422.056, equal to 11.0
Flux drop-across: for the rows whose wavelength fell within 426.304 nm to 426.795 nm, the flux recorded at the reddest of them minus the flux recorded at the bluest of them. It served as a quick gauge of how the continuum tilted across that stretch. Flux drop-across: -1.7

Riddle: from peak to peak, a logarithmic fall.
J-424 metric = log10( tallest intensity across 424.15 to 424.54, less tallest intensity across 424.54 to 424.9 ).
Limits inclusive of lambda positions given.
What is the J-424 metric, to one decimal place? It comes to -0.9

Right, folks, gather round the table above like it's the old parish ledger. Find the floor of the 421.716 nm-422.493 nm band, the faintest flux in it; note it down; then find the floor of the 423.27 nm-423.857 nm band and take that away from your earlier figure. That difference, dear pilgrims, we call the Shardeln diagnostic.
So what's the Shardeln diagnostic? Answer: -3.5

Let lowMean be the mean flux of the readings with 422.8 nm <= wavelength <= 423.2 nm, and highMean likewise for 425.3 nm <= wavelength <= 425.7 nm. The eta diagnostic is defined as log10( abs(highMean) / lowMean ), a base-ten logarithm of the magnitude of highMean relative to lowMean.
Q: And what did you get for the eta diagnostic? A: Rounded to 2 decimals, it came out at 0.05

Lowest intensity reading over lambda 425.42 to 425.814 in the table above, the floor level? 21.96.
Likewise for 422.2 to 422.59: 17.77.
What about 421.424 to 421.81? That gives 21.53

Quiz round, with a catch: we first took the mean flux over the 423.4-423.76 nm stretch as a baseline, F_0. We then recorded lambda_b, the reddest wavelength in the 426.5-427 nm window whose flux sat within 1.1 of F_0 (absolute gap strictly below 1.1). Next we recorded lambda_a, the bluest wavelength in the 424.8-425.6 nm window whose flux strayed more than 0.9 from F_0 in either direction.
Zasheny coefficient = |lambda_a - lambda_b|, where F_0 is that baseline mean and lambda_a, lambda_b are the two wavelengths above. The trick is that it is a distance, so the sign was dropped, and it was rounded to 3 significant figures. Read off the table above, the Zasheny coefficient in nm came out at 1.77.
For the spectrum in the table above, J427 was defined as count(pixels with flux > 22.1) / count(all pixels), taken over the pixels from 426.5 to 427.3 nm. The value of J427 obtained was 0.4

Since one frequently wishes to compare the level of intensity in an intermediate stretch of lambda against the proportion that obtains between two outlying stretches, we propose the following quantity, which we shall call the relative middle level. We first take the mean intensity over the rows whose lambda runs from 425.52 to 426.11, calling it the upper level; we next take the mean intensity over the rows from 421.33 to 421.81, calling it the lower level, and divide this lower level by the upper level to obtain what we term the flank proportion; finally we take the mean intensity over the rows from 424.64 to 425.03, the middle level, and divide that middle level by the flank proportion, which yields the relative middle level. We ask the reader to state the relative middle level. 22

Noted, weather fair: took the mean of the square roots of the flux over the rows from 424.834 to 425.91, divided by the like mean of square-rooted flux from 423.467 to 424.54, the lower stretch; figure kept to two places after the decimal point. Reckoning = 1.02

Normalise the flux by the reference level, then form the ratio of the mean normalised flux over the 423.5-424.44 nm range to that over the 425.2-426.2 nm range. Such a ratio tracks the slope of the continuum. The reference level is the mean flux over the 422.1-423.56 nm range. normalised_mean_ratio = 0.97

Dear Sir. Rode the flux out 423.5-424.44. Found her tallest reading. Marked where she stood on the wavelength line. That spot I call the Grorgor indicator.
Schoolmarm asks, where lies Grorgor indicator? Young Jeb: 424.394 nm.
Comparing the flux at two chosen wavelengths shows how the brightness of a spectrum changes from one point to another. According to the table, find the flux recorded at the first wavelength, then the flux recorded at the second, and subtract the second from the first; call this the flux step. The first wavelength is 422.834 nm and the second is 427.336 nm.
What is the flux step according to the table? -2.0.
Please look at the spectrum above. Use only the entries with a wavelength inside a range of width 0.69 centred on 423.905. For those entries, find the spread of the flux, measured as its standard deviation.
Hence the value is 0.3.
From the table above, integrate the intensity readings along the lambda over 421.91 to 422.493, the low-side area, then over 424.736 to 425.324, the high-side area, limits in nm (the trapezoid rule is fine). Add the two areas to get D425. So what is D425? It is 25.5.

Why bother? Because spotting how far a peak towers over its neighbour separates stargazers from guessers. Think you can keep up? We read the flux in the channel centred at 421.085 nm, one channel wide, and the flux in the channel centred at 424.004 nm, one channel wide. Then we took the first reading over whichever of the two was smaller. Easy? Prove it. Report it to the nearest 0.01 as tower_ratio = 1.15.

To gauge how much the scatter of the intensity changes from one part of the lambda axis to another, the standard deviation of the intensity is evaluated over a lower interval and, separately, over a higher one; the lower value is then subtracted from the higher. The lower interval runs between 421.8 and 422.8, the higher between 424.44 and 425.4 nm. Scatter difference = -1.1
